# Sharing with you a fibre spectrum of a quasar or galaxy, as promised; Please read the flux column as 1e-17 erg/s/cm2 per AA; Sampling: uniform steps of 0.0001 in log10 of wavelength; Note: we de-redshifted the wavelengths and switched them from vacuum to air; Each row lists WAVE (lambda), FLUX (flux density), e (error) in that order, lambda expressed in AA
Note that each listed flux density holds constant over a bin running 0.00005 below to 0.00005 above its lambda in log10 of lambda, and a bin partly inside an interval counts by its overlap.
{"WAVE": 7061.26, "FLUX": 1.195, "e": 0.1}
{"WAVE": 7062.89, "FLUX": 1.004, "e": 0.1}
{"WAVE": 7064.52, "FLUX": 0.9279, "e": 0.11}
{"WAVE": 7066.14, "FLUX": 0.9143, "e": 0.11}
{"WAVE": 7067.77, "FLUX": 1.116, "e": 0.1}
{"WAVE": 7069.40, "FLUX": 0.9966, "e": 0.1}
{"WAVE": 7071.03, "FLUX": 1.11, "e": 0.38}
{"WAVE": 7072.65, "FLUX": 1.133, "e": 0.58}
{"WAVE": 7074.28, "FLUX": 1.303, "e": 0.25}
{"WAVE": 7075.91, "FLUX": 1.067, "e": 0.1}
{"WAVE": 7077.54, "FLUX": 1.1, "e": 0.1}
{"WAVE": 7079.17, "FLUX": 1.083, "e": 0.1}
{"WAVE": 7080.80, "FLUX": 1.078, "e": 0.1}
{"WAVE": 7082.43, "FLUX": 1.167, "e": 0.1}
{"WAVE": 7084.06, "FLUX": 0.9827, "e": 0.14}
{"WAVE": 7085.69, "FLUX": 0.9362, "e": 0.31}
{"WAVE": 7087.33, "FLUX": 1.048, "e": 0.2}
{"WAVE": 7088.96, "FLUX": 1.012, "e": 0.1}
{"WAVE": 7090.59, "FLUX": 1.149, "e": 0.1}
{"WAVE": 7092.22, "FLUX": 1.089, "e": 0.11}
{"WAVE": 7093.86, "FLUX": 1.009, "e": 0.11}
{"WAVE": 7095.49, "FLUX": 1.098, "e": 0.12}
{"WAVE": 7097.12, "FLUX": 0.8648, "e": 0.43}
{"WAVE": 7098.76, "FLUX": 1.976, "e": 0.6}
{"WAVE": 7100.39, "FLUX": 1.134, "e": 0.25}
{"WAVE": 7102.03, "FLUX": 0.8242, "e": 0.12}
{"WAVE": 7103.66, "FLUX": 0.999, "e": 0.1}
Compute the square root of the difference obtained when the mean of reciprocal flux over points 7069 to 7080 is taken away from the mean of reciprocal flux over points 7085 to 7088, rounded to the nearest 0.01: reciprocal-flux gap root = 0.33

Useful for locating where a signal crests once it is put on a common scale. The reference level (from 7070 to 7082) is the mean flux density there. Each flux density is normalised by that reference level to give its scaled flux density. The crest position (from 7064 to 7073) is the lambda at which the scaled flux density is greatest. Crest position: 7072.65 AA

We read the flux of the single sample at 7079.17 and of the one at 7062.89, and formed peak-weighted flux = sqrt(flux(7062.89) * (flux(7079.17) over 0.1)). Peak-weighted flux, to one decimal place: 3.3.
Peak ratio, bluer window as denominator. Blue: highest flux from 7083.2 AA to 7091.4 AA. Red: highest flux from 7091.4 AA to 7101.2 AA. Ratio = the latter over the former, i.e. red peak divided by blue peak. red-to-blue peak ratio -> 1.72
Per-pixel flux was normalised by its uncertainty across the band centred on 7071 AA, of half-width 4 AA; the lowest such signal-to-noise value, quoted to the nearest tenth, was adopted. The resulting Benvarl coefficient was 2.0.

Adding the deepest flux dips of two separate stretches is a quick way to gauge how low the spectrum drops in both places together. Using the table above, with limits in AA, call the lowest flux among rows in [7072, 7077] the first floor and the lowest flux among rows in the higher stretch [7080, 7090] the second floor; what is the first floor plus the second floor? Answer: 2.00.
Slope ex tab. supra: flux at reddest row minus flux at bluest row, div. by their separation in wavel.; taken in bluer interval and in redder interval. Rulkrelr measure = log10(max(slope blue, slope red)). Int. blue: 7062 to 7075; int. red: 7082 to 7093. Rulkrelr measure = -1.6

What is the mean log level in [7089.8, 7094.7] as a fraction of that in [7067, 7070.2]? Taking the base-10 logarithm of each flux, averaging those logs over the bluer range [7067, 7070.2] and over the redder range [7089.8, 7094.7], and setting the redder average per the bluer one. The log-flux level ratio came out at 1.5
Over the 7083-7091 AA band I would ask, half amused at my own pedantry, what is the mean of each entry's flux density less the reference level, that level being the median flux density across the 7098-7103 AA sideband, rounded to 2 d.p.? -0.11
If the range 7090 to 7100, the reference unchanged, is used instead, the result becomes 0.06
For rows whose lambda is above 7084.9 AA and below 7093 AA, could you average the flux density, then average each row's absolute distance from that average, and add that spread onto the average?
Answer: 1.11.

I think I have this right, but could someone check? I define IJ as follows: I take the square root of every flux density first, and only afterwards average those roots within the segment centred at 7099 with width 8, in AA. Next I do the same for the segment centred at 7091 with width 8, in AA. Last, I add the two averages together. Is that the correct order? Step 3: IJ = 2.10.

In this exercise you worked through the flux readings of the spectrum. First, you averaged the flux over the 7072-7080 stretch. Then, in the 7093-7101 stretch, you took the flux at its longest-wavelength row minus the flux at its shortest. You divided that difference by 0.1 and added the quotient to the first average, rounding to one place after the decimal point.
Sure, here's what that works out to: 2.4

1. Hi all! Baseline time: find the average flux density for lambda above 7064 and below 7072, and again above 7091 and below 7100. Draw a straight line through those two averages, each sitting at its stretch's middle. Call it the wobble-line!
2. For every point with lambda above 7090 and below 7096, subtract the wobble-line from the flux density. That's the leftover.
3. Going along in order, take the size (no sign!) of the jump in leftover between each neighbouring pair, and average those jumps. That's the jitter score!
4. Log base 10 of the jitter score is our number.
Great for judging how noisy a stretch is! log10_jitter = -1.10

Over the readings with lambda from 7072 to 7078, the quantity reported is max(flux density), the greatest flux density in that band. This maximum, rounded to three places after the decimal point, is 1.303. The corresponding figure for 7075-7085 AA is 1.167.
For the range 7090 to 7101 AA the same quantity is 1.976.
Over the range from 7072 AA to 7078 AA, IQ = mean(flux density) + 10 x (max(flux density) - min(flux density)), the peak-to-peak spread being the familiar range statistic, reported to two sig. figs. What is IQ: 3.5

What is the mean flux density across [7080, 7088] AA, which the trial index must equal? 1.04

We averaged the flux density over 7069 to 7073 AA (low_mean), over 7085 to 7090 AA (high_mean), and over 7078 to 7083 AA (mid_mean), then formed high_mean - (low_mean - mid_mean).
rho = 1.03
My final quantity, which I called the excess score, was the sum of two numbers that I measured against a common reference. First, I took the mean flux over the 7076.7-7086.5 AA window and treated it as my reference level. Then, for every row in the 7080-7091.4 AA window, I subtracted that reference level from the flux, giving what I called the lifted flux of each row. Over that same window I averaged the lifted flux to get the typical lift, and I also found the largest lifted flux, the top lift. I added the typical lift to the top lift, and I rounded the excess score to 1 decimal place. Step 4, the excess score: 0.1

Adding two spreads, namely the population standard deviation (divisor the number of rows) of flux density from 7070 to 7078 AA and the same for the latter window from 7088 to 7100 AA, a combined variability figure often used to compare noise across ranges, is 0.42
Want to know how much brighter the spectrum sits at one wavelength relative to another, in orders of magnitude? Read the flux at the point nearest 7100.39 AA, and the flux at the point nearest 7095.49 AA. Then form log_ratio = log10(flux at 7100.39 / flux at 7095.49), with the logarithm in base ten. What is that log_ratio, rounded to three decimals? 0.014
